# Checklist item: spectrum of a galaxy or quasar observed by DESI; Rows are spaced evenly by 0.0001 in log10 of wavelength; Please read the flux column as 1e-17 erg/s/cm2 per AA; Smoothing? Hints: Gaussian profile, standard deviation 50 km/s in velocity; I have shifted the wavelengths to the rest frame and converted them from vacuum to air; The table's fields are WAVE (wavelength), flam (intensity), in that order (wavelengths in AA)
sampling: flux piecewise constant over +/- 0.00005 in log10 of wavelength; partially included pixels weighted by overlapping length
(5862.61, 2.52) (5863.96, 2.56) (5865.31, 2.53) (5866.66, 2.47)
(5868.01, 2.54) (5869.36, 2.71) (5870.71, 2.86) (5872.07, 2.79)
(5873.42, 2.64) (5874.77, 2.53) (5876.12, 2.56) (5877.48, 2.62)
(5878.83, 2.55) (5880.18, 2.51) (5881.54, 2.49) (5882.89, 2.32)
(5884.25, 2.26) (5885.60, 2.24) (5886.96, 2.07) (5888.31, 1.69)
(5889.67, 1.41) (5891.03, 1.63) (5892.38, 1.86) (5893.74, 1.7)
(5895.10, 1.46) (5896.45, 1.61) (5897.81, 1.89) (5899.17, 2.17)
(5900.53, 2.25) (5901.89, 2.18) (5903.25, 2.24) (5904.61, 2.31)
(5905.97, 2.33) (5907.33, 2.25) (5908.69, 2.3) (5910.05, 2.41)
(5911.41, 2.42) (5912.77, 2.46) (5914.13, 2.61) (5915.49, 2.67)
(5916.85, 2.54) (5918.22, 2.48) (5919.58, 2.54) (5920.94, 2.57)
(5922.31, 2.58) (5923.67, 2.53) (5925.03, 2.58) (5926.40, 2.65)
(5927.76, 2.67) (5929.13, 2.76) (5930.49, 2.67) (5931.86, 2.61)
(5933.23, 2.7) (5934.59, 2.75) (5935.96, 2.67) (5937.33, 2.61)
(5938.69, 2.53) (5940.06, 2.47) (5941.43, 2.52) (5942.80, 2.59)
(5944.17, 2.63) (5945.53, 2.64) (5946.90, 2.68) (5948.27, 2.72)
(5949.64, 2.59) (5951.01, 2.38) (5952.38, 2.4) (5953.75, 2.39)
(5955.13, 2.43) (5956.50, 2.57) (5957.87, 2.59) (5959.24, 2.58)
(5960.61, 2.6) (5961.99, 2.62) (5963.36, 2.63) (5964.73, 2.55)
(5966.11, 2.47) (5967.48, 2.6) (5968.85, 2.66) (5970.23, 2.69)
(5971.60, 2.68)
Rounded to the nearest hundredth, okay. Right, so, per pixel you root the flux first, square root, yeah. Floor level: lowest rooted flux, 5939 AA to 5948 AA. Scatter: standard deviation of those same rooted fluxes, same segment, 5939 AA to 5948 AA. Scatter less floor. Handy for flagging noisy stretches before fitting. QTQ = -1.55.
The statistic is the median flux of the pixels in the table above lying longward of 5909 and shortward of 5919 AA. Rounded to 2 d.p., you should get 2.48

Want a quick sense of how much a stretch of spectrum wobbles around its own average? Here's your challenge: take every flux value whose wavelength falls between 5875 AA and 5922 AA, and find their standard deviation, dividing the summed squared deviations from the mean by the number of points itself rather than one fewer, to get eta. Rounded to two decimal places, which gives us 0.35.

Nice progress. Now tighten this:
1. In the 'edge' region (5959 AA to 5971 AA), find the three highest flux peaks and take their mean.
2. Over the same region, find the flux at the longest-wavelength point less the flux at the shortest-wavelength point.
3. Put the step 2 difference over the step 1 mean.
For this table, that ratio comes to 0.041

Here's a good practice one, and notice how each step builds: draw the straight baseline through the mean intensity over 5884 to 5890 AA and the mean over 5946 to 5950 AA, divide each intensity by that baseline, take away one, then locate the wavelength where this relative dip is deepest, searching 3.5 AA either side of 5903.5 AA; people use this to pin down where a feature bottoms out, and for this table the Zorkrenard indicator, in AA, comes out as 5901.89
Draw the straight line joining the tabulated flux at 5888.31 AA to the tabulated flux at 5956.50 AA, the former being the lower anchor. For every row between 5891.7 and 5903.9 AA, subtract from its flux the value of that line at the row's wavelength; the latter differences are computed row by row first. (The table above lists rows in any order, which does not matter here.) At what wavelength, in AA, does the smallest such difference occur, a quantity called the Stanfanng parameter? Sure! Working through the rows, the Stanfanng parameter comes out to 5895.10 AA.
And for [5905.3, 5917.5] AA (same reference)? 5907.33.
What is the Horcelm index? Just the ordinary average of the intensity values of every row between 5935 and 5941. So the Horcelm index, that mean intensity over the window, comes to 2.57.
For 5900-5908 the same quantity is 2.26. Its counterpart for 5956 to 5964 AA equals 2.60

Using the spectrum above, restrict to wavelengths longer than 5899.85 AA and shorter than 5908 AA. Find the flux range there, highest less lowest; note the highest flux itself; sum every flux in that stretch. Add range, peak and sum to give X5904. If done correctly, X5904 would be 16.0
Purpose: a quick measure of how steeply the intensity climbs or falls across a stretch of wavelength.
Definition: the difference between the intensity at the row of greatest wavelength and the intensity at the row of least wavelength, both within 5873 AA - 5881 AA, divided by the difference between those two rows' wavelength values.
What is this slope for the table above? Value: -0.019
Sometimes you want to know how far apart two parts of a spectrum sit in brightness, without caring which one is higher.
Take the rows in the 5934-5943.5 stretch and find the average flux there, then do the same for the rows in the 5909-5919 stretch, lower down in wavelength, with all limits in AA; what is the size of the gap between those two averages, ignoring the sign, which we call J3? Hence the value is 0.08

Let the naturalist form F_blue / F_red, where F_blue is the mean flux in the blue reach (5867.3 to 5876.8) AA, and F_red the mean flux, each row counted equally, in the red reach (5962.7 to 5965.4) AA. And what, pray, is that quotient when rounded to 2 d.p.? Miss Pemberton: 1.03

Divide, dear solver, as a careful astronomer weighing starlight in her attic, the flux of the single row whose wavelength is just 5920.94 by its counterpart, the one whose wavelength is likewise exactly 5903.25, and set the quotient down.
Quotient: 1.15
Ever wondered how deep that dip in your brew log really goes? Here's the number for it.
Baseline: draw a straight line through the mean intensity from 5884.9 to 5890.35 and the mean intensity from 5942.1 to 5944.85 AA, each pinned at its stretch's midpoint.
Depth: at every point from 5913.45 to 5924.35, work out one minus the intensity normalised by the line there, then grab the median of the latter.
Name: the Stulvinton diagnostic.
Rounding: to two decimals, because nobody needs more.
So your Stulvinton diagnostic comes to -0.11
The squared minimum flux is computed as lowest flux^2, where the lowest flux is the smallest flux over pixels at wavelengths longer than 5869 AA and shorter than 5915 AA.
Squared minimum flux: 2.0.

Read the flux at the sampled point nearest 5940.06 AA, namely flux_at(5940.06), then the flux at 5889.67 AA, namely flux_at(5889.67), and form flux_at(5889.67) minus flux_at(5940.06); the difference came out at -1.1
